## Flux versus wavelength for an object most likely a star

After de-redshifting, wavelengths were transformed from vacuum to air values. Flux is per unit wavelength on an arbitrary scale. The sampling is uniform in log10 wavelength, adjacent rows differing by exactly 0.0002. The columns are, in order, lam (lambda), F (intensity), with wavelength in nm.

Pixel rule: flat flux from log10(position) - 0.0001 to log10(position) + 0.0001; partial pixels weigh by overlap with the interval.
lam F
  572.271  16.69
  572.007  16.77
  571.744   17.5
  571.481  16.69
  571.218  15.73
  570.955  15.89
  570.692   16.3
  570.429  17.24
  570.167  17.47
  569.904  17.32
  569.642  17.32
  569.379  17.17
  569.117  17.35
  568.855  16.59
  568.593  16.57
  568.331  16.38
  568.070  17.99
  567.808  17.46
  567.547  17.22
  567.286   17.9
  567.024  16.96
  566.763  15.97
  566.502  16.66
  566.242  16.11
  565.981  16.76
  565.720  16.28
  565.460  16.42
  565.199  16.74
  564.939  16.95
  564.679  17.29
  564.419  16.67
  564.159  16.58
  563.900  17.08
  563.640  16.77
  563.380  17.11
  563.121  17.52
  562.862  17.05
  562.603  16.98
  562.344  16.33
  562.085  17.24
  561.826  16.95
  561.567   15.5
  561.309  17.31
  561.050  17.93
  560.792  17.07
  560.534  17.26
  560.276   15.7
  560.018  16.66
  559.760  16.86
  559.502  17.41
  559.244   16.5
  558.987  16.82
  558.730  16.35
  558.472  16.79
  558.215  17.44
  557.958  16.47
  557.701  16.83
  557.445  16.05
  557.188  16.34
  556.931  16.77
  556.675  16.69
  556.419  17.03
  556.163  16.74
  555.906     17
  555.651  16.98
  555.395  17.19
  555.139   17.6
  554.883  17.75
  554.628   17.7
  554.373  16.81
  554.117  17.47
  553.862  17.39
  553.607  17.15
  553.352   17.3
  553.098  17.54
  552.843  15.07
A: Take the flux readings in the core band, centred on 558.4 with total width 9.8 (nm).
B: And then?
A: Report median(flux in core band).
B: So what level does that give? 16.98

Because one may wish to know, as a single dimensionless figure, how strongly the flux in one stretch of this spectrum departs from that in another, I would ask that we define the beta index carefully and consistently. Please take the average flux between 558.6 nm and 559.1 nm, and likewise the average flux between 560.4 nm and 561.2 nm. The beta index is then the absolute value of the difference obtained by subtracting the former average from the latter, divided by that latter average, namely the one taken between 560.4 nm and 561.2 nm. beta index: 0.048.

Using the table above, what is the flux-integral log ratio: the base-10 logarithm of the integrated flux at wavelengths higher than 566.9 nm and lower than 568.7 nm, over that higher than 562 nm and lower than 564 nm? 0.0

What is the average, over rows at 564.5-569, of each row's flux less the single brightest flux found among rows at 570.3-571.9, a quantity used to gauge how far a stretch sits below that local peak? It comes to -0.66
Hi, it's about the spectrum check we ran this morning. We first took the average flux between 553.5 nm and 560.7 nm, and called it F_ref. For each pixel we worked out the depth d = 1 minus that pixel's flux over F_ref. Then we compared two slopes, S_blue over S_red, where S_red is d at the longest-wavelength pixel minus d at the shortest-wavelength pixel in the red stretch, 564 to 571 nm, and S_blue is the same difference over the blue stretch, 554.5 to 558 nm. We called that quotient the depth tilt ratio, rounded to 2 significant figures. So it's 1.8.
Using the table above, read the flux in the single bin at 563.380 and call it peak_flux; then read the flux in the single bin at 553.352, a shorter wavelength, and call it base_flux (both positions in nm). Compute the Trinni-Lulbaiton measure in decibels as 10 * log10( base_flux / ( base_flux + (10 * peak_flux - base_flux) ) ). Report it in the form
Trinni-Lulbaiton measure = -10.0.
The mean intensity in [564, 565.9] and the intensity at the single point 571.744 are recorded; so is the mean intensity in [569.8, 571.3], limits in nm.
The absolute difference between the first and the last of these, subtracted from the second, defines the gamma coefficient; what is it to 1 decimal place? 17.5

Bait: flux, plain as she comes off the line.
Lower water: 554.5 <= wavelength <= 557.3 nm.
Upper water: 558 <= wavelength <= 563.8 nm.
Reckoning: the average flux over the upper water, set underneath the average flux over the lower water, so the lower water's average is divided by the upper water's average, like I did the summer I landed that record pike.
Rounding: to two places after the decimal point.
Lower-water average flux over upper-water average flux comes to 1.01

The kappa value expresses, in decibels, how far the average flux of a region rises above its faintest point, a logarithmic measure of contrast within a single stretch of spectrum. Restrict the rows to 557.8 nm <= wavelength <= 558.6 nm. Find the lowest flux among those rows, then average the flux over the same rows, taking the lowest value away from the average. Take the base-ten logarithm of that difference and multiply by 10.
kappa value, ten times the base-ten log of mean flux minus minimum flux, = -3.7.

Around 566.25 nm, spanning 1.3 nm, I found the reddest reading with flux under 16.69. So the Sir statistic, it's 566.763 nm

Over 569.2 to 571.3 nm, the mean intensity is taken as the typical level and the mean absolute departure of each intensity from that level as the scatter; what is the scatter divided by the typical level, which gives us 0.037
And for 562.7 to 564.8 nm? 0.015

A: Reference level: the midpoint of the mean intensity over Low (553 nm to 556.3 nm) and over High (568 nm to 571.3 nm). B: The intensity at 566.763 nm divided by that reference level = 0.94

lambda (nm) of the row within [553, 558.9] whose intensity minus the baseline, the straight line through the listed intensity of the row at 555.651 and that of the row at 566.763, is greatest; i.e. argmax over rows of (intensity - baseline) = 554.883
